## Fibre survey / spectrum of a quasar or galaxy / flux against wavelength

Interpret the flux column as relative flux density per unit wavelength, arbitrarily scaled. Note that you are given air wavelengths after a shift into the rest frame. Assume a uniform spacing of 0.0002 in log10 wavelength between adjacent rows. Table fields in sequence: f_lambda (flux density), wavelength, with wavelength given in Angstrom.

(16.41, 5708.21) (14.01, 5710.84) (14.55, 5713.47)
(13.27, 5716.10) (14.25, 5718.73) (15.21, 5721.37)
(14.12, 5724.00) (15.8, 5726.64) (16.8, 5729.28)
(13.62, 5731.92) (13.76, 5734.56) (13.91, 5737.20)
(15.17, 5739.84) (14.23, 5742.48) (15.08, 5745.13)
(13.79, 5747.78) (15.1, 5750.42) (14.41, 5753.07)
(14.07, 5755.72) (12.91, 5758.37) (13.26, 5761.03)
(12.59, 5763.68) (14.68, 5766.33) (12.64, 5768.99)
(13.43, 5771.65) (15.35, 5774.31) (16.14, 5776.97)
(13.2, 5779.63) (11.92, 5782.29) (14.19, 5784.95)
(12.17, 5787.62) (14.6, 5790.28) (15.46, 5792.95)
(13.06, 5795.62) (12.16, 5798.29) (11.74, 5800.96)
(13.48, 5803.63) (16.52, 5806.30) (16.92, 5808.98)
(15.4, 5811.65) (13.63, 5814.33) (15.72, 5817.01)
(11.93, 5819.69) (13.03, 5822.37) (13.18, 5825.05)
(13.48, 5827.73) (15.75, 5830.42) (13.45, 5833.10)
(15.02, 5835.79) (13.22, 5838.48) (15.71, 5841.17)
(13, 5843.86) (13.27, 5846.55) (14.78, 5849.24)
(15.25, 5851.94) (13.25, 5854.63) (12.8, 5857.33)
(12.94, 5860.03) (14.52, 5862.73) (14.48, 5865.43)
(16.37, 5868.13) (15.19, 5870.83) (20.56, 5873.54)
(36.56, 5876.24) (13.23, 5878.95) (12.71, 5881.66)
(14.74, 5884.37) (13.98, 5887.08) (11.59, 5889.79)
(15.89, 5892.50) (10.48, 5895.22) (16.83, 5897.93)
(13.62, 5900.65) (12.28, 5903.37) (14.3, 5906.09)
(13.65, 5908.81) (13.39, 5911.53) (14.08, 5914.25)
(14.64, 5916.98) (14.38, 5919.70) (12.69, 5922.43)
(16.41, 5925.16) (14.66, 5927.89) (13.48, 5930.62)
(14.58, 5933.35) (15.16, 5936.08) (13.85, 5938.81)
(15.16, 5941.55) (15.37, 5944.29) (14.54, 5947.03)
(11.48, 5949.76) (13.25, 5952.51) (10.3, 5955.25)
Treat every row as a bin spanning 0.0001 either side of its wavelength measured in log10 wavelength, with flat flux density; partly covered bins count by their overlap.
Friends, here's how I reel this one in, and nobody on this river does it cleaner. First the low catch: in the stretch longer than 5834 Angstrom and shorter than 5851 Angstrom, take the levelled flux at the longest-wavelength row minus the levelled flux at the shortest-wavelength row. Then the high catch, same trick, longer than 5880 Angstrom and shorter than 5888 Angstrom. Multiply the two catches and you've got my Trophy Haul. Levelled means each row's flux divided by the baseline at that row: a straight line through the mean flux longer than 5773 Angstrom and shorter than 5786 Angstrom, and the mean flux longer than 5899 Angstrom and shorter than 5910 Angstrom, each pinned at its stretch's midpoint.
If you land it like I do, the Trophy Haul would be -0.001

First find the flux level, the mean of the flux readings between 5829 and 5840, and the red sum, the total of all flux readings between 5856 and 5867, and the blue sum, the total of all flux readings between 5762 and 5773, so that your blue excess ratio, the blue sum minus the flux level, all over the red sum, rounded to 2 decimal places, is 0.71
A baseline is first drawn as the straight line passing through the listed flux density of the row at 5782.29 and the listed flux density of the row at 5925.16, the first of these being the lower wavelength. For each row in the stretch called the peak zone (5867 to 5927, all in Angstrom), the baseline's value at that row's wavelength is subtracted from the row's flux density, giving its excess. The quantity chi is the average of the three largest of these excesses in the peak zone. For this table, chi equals 10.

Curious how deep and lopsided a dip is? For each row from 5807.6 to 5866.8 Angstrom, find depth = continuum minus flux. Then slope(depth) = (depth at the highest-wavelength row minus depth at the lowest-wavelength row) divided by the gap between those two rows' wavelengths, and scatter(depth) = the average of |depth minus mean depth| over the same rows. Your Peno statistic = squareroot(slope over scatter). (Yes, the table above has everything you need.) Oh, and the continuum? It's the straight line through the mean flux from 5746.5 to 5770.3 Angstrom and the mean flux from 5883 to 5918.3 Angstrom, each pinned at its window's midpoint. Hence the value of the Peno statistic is 0.198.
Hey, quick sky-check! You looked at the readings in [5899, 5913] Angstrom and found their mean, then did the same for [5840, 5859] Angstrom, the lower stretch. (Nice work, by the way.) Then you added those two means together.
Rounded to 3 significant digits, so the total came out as 27.5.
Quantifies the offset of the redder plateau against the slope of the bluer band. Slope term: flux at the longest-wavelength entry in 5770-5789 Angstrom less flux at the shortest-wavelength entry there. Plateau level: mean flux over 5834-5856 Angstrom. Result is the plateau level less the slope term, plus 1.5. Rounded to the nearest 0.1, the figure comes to 16.9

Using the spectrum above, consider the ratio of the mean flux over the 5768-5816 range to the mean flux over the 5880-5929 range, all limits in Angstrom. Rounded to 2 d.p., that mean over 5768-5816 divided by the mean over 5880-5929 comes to 1.01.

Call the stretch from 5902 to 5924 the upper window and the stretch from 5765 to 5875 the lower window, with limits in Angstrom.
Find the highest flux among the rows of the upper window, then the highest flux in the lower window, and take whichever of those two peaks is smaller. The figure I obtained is 14.6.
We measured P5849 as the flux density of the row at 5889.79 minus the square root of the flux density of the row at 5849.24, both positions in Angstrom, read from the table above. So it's 7.7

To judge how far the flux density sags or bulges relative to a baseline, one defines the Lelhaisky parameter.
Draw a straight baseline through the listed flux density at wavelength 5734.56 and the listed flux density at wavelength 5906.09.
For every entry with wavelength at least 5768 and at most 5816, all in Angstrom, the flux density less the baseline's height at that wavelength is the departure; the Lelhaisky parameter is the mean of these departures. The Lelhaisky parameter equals 0.1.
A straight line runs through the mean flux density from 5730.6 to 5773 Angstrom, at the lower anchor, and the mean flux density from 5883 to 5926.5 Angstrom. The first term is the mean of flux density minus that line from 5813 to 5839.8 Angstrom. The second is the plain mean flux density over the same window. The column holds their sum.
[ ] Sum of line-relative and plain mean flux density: 13.8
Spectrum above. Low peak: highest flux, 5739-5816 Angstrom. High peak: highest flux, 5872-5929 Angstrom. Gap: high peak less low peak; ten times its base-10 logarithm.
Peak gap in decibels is 12.9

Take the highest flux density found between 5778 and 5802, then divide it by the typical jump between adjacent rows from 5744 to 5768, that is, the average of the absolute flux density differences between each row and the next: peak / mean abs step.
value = 16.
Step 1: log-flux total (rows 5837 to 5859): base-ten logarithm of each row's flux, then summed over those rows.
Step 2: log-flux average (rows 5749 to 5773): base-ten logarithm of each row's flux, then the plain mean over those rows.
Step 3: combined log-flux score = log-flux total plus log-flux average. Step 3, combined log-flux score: 10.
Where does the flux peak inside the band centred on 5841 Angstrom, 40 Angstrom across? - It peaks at 5830.42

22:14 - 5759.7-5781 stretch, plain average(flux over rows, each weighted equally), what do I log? 13.9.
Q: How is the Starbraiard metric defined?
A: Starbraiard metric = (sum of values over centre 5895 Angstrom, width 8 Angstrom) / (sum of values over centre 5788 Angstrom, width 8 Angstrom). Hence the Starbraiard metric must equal 1.05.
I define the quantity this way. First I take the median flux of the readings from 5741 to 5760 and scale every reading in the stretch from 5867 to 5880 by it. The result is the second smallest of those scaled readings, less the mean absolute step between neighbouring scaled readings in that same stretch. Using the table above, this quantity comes 0.26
